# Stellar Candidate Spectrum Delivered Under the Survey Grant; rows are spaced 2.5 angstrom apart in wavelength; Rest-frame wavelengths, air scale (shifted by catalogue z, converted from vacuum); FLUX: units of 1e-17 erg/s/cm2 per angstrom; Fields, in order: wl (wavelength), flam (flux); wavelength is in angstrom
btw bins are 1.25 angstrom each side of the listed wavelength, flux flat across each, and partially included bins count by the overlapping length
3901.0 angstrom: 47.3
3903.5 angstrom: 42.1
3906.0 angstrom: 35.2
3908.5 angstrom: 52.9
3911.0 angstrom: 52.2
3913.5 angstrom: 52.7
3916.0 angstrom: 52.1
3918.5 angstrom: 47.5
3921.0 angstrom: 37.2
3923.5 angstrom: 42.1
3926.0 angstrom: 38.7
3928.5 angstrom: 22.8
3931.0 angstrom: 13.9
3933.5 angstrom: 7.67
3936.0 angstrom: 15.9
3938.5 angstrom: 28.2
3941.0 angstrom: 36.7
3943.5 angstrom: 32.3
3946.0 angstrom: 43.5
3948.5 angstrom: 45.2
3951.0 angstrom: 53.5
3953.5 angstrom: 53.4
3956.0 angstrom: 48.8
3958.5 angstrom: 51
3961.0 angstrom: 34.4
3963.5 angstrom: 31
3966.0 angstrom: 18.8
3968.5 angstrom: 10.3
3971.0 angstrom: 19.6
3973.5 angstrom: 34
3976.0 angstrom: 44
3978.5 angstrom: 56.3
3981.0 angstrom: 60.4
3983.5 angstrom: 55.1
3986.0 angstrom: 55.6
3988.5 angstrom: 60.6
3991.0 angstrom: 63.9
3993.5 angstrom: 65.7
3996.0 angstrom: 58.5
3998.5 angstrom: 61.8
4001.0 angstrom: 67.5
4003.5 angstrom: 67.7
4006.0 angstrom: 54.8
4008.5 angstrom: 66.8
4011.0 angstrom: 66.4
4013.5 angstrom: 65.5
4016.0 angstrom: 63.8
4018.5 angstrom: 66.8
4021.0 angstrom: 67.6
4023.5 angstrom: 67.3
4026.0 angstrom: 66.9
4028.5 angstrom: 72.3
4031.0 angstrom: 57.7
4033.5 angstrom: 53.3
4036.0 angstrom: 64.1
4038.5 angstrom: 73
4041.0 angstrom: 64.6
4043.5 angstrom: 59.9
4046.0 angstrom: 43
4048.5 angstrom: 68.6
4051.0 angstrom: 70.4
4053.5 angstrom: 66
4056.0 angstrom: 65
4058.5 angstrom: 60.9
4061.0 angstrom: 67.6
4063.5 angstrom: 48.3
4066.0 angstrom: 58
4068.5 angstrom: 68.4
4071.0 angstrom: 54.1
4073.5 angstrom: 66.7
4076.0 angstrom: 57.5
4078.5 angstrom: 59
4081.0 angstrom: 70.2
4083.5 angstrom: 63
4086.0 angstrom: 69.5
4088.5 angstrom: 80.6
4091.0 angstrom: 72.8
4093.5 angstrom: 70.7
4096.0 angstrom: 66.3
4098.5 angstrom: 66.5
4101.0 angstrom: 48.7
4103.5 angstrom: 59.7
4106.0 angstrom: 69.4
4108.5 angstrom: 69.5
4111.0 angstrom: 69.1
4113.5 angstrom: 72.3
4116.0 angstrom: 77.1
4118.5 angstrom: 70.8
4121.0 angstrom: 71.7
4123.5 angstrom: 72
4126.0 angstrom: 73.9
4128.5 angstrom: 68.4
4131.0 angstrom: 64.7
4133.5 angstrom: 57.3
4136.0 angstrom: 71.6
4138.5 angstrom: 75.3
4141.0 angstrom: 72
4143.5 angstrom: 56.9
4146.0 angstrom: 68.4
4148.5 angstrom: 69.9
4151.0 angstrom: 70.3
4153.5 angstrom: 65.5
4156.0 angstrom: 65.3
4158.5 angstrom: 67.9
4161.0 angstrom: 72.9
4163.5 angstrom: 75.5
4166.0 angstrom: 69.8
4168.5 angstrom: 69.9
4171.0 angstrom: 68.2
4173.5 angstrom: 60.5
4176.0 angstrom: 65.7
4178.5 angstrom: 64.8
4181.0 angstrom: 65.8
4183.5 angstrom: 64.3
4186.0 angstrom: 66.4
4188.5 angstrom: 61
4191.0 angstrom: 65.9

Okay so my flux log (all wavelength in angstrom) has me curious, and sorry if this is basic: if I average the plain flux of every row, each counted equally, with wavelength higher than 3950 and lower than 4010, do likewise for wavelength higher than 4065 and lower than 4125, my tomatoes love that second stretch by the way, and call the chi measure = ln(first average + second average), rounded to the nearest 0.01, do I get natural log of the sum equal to 4.76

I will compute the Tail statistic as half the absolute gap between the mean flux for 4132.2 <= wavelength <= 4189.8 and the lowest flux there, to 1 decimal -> 5.1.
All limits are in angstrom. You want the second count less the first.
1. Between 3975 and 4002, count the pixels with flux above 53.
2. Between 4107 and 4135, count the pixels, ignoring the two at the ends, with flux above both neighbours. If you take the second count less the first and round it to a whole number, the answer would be -8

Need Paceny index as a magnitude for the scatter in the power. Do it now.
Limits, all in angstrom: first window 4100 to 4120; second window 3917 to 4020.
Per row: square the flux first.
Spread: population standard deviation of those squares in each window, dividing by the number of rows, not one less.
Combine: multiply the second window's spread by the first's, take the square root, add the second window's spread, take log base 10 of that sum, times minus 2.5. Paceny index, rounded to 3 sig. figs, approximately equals -8.58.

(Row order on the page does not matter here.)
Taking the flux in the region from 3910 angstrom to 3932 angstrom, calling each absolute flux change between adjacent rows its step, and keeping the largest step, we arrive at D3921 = 15.9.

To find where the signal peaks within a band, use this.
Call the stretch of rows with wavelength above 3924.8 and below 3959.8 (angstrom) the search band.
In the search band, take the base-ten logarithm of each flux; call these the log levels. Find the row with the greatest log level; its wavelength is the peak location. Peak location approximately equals 3951.0 angstrom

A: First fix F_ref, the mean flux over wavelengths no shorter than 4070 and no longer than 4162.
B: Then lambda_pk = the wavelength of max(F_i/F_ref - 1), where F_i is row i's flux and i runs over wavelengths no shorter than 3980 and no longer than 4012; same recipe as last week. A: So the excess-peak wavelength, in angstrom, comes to 4003.5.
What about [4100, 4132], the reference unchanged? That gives 4116.0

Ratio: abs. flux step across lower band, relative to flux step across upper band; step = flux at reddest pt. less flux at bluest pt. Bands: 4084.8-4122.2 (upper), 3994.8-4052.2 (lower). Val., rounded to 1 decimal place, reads 5.4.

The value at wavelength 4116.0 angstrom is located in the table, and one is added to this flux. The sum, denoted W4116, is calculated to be 78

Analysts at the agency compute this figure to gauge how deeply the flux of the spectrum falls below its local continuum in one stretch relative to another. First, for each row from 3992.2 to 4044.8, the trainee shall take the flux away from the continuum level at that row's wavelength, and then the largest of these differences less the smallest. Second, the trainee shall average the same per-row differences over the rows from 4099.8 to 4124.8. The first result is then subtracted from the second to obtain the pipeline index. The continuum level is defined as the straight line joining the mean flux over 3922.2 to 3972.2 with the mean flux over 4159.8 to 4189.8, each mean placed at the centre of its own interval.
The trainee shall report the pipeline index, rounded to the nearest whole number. -30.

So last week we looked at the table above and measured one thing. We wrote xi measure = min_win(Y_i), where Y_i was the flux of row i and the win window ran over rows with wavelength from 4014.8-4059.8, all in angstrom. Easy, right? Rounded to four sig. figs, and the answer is 43.00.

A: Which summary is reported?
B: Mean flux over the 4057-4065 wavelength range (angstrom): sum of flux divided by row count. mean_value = 59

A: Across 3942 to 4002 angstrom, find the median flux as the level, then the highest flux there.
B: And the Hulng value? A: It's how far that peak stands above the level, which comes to 15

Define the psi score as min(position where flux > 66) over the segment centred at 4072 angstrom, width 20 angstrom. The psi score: 4068.5 angstrom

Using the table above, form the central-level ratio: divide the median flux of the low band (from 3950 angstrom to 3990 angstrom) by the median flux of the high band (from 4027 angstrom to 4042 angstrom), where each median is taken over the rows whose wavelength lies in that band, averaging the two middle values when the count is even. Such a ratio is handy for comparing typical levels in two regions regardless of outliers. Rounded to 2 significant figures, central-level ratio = 0.78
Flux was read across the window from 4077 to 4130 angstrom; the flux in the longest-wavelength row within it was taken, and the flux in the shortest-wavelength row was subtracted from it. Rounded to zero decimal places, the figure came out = 9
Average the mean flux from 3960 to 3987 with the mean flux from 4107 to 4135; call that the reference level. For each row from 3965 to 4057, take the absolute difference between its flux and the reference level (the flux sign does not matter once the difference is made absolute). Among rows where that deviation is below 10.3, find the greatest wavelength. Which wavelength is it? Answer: 4043.5 angstrom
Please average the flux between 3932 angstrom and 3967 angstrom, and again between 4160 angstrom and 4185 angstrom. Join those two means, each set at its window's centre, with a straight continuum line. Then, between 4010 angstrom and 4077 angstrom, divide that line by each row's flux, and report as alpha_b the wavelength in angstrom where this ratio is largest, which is 4046.0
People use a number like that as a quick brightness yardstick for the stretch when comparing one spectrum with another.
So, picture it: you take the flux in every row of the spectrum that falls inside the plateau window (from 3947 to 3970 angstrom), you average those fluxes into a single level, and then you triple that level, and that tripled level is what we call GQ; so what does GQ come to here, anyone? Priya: 115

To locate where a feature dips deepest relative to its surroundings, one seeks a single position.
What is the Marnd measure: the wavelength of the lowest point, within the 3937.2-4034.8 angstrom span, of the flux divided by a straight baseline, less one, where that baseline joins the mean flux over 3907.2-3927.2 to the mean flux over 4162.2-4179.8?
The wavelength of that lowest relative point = 3968.5 angstrom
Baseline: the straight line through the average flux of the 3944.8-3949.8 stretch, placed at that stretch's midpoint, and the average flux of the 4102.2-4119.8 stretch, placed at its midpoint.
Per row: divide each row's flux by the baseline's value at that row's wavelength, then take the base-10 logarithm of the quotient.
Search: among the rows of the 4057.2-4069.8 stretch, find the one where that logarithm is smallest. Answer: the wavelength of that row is 4063.5 angstrom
